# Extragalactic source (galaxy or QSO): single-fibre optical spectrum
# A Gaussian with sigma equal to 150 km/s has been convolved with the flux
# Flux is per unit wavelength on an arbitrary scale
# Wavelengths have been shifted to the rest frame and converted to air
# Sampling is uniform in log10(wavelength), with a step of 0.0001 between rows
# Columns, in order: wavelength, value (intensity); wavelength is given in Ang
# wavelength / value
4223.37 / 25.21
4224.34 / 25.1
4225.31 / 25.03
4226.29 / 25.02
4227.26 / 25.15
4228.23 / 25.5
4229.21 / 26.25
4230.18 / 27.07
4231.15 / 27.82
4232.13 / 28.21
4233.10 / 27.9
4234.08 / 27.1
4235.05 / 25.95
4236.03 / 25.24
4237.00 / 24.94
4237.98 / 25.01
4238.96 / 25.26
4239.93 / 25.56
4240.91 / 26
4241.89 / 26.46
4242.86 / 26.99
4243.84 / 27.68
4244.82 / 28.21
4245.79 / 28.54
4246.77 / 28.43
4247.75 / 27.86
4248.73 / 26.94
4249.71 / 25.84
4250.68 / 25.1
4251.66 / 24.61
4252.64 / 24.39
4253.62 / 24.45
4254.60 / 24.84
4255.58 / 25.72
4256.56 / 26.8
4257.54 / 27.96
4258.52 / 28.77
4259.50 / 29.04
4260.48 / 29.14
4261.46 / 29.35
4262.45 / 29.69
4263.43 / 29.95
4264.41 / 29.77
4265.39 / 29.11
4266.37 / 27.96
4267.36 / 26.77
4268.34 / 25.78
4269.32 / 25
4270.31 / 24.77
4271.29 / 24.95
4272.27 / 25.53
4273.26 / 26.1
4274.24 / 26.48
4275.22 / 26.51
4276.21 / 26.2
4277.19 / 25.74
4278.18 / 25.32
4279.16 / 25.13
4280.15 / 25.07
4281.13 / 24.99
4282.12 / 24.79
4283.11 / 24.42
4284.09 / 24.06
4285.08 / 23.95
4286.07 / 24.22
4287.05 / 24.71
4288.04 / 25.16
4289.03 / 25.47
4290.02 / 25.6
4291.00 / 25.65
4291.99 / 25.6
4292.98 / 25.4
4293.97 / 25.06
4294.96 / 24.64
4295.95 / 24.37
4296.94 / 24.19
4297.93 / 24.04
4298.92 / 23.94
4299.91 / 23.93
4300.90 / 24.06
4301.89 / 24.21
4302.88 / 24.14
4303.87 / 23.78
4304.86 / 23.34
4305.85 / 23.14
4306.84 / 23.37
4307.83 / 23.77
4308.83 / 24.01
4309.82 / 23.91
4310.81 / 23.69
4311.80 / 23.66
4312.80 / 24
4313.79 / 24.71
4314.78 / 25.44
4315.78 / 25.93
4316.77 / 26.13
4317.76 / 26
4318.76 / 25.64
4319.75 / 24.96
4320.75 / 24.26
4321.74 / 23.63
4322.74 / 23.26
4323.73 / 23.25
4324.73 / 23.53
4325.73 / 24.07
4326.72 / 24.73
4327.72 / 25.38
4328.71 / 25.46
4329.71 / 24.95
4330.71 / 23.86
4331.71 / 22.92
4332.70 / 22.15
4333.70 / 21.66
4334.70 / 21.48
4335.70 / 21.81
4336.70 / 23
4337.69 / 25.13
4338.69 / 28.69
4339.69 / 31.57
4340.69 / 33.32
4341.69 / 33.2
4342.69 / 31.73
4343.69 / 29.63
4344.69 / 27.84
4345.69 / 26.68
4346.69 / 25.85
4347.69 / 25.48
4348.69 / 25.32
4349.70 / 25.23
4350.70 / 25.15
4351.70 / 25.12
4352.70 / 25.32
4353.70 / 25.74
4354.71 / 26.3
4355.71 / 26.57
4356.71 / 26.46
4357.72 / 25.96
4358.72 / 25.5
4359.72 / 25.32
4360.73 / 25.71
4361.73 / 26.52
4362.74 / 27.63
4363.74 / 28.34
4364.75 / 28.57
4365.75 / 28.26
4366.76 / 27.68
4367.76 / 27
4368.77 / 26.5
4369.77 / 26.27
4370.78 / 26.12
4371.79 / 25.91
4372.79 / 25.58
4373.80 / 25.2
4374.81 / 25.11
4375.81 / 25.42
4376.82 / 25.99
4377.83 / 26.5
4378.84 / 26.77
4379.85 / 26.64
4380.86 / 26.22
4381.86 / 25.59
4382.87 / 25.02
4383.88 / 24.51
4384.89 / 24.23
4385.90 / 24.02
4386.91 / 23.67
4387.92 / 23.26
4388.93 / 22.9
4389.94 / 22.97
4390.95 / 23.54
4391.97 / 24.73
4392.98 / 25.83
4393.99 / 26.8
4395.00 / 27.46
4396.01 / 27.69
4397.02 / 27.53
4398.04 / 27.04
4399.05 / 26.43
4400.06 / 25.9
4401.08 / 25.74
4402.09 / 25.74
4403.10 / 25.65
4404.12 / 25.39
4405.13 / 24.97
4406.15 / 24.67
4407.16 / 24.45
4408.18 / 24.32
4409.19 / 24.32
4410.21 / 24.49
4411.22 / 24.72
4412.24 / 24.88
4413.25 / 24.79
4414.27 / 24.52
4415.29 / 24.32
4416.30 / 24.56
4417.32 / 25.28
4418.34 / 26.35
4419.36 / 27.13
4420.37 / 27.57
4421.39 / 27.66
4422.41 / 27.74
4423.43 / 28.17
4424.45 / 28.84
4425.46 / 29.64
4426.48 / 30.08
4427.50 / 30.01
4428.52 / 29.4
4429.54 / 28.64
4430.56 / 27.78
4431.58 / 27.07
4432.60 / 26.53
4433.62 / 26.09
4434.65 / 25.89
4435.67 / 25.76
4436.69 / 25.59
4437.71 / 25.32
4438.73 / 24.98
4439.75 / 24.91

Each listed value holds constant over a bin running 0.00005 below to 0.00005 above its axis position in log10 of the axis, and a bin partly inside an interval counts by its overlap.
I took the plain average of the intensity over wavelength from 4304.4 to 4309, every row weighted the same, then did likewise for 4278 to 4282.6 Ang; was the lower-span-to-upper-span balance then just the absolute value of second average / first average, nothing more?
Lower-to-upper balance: 1.07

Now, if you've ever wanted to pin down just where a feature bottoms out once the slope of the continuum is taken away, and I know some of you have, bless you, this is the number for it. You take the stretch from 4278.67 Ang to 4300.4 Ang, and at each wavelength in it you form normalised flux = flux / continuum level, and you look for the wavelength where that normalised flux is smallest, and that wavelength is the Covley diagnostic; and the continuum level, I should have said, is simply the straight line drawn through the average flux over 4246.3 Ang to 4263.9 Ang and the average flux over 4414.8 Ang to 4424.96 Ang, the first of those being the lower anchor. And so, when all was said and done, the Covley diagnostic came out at 4285.08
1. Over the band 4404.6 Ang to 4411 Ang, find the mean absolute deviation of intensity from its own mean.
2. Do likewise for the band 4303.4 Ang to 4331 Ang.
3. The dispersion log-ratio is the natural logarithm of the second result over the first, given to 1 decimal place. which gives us 1.5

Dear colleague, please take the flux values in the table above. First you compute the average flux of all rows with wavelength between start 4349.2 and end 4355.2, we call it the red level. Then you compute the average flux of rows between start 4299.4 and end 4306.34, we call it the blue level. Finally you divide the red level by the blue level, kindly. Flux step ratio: 1.07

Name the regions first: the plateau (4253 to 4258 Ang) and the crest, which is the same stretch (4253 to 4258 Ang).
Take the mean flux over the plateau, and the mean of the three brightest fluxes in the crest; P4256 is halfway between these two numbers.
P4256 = 26.4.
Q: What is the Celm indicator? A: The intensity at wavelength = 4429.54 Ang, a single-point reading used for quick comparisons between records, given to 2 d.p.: 28.64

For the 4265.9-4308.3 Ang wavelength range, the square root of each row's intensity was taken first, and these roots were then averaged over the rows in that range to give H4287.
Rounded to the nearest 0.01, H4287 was 4.99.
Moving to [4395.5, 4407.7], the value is 5.09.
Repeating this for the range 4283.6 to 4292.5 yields 4.99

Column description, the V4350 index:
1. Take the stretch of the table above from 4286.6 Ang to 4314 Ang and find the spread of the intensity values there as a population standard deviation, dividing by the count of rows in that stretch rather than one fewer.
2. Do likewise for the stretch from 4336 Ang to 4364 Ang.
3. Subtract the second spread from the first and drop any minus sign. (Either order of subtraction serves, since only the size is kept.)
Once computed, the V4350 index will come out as 1.8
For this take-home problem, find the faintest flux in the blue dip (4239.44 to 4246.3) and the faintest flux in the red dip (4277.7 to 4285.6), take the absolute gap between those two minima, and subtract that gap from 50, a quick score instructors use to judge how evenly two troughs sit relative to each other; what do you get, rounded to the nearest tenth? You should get 48.4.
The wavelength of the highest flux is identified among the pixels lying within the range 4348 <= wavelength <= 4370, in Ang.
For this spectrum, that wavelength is 4364.75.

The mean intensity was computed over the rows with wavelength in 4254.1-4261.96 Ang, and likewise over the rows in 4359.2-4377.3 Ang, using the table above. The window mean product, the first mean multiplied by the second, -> 734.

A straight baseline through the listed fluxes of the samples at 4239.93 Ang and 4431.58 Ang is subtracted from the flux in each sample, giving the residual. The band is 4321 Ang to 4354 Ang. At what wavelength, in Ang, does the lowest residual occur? 4334.70 Ang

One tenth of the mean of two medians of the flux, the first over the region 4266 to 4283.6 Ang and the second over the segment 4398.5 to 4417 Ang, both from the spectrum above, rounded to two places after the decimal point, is 2.51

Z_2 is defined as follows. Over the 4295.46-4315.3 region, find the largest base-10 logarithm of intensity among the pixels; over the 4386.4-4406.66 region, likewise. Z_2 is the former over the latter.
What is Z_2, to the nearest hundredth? 0.97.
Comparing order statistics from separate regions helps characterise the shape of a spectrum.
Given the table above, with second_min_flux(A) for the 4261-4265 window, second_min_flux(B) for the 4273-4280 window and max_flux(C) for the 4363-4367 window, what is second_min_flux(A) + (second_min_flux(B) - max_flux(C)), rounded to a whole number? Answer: 26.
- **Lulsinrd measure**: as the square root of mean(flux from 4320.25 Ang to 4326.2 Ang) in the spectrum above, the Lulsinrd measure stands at 4.86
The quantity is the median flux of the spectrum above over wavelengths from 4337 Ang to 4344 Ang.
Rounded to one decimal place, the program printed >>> 31.6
